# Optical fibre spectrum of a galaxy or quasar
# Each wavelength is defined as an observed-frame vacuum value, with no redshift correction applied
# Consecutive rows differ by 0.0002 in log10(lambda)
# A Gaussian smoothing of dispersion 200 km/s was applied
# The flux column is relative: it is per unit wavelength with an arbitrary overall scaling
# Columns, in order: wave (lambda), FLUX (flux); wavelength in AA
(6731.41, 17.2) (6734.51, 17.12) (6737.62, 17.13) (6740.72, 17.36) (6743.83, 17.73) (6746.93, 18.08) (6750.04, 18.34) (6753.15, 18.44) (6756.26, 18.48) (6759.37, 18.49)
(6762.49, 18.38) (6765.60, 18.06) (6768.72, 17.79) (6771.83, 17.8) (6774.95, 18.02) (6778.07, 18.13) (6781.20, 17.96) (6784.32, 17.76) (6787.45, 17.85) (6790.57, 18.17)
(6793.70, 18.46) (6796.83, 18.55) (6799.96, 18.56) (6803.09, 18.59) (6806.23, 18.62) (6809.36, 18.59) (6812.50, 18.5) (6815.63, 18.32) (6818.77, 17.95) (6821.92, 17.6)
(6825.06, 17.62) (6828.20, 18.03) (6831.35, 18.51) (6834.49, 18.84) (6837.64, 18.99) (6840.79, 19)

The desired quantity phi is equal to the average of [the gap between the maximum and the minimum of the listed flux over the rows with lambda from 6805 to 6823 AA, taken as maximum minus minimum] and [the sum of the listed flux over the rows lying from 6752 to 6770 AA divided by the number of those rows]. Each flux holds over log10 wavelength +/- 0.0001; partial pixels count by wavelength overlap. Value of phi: 9.65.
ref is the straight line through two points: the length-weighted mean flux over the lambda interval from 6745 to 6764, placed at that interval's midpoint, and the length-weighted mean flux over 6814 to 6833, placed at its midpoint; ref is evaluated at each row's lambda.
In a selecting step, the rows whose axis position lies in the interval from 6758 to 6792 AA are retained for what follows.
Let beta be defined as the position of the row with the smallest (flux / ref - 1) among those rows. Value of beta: 6768.72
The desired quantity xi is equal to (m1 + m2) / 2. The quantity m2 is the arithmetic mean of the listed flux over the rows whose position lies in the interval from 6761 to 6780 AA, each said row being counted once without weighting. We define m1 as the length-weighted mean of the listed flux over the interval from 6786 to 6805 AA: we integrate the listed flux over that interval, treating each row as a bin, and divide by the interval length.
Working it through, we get 18.2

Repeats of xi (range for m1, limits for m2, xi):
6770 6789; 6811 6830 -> 18.0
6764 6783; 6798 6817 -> 18.2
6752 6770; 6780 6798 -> 18.2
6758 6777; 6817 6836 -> 18.1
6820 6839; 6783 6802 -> 18.2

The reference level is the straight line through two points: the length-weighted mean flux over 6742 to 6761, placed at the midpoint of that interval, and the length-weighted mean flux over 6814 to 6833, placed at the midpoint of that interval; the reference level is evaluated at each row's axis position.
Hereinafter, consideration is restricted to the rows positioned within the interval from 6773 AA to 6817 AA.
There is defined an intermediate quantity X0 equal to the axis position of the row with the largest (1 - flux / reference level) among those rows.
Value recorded 6784.32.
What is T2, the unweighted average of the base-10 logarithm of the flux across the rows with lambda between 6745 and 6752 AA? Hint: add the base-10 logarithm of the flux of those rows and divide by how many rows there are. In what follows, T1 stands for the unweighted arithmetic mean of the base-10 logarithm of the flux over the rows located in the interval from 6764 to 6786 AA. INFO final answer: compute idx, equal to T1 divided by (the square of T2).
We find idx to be 0.789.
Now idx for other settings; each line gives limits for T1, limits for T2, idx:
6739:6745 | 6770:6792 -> 0.791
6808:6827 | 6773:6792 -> 0.799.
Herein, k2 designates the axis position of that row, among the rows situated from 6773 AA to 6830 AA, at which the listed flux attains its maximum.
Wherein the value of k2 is 6806.23 AA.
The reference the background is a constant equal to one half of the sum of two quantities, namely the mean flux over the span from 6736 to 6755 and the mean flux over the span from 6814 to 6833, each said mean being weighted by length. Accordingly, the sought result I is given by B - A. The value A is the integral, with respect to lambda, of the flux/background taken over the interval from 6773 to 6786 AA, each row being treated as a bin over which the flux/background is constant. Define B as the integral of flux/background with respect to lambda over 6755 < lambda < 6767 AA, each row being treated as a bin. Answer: -0.7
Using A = 13.0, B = 12.3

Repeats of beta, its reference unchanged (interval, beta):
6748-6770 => 6768.72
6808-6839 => 6821.92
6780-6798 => 6784.32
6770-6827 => 6771.83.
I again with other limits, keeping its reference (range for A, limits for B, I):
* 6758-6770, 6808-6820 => 0.1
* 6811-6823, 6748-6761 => 1.2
